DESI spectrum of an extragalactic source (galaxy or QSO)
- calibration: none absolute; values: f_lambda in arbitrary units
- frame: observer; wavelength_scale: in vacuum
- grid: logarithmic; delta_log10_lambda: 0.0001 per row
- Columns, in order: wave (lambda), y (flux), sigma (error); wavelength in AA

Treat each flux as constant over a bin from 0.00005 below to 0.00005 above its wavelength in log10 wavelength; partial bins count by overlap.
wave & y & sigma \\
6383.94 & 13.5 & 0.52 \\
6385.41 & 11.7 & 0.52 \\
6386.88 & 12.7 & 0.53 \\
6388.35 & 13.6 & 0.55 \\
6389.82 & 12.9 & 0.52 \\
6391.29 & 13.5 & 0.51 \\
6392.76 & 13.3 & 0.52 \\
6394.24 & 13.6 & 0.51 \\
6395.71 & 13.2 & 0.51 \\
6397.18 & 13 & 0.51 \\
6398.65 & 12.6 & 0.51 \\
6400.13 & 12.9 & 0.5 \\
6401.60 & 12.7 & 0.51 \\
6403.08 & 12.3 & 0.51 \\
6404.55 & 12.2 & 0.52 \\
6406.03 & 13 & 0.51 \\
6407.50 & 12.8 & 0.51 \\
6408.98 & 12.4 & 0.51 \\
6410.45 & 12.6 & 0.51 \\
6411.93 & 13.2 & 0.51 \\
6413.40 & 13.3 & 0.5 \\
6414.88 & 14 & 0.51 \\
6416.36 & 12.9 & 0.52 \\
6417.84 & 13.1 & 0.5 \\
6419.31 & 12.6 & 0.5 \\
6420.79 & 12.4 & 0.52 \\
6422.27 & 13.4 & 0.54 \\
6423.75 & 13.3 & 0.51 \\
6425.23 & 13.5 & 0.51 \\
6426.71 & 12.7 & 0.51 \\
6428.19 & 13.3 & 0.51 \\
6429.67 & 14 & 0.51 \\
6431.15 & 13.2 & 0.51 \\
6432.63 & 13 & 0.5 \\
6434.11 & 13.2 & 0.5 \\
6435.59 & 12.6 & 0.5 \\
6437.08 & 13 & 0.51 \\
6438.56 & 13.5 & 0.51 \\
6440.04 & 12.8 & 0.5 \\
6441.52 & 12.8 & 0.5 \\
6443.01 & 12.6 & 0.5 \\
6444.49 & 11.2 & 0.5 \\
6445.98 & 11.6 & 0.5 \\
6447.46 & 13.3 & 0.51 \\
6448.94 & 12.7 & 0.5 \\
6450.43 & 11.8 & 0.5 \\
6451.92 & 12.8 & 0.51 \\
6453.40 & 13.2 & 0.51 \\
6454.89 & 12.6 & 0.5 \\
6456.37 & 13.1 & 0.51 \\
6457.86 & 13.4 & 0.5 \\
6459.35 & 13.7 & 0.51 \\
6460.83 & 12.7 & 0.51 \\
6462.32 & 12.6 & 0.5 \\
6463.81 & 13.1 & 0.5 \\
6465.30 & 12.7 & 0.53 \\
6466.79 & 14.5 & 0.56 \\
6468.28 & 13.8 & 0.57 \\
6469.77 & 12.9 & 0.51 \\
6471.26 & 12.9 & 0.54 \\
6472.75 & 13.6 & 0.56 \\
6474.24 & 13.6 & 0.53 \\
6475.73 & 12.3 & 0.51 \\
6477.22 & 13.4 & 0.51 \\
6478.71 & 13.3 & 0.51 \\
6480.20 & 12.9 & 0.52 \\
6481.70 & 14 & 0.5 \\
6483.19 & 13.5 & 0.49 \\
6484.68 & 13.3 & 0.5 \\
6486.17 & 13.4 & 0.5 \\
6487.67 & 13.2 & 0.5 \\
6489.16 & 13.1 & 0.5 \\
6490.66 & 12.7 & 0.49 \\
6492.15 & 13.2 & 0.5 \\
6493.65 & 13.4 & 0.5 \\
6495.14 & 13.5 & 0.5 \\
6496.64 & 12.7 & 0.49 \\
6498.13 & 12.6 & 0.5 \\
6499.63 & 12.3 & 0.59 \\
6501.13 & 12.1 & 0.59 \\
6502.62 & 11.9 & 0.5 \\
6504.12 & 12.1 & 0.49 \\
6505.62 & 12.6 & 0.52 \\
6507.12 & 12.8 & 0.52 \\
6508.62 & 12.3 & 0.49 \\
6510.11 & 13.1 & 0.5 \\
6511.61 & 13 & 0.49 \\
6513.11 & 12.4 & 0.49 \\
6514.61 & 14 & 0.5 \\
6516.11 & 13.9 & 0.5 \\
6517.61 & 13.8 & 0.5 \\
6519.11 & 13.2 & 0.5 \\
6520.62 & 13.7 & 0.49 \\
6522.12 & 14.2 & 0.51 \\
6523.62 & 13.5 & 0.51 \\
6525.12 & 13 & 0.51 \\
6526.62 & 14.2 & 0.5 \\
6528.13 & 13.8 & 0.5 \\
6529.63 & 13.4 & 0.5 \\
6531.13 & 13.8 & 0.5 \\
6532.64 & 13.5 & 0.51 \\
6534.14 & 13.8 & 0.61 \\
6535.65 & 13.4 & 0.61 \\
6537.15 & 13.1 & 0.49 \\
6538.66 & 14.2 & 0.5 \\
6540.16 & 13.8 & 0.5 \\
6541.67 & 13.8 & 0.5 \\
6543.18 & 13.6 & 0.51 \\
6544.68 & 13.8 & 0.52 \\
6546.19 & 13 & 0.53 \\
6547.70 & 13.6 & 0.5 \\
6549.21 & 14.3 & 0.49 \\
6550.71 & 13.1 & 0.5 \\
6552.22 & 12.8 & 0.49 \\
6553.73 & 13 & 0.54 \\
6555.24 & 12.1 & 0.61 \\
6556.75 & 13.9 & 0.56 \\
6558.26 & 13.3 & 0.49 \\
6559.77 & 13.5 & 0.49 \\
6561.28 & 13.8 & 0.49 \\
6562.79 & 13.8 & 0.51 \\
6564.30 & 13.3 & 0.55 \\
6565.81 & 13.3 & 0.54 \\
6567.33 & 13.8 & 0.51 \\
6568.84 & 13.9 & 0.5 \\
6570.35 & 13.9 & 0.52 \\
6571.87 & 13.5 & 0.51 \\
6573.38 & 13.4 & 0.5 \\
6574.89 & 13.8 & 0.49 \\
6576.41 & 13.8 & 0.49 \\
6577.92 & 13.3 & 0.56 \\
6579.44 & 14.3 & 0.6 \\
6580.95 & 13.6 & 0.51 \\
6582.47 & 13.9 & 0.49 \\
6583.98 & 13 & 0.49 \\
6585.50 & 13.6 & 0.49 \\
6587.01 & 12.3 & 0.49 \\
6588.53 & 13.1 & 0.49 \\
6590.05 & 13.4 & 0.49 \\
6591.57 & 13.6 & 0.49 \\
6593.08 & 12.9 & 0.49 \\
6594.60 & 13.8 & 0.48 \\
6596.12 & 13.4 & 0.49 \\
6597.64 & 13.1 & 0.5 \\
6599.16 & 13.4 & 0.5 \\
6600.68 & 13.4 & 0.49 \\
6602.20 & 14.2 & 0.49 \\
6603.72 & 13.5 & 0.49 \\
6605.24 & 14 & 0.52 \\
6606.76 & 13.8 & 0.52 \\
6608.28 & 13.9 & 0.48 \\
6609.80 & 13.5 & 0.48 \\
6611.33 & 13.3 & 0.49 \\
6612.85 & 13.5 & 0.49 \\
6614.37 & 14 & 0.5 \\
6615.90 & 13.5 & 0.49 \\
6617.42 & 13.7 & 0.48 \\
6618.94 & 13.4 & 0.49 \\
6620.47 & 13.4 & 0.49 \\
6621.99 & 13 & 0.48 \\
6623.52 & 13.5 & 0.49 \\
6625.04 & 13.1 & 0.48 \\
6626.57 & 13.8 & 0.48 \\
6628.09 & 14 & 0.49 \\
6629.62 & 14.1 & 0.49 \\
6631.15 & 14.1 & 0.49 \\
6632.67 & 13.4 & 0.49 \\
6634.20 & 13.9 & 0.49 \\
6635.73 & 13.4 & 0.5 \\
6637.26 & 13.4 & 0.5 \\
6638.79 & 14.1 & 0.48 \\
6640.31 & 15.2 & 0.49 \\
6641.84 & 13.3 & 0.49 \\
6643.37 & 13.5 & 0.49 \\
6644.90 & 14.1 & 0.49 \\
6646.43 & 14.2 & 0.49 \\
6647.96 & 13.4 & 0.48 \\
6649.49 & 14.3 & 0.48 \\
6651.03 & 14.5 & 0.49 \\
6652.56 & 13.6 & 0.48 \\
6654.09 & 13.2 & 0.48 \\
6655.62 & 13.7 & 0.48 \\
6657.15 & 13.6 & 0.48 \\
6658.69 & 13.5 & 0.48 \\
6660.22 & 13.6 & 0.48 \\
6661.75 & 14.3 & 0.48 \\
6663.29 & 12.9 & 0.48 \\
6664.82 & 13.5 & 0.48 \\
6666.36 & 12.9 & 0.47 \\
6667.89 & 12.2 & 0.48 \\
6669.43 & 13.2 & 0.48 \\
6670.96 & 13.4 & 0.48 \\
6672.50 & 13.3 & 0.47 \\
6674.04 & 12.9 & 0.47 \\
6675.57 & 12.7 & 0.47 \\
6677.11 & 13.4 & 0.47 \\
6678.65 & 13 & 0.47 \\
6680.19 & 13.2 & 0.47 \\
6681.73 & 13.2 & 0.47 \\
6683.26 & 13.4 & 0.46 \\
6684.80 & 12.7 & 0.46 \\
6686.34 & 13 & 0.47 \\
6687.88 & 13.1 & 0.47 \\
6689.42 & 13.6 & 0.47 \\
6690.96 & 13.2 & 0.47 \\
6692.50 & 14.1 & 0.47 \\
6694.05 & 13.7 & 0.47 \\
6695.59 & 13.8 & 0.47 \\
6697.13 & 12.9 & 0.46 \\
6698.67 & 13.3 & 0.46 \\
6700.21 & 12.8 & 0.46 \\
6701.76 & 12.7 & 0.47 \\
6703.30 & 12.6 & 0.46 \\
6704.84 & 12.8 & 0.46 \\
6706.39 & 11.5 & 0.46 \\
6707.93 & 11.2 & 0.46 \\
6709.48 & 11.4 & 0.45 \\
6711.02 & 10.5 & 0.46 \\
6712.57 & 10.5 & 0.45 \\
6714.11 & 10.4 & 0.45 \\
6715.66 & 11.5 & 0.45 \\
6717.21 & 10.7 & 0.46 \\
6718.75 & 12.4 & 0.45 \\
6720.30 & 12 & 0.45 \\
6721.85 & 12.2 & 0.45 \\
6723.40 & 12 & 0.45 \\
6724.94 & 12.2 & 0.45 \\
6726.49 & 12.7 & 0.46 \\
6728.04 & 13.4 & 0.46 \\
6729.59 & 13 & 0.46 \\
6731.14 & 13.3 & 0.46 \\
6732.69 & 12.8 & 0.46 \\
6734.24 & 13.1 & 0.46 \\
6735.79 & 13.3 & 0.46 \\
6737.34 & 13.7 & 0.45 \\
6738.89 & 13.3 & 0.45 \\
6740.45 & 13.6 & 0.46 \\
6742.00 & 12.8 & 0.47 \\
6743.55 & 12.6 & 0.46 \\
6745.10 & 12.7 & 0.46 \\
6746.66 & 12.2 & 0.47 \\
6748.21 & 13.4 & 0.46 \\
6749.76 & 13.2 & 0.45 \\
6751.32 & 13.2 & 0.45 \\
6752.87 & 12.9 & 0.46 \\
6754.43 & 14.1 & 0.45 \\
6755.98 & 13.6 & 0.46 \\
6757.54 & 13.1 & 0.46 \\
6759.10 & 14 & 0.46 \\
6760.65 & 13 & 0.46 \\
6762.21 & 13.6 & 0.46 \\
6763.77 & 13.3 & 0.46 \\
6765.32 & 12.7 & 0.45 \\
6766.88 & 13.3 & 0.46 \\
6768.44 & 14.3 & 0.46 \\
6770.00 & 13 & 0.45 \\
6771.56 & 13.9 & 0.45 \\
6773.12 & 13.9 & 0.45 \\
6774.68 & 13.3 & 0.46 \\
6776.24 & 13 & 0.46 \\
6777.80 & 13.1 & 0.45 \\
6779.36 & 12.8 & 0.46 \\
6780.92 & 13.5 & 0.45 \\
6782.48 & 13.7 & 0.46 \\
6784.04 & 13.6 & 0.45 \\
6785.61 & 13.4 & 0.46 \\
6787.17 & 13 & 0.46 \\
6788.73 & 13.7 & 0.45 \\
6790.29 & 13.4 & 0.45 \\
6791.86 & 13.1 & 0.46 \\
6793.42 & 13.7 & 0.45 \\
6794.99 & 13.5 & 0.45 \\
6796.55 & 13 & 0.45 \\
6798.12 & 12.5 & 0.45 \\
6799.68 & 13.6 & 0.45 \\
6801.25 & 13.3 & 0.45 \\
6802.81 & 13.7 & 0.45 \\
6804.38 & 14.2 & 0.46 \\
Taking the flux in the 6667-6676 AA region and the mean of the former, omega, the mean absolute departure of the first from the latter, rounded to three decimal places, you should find 0.350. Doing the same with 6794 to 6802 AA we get 0.344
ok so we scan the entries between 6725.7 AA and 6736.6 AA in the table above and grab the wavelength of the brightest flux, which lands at 6728.04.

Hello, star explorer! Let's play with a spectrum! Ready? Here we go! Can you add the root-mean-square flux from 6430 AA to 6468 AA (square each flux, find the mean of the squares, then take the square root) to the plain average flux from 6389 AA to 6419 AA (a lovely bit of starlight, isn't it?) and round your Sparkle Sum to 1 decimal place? 25.9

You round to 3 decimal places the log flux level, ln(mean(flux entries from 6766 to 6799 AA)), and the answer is 2.593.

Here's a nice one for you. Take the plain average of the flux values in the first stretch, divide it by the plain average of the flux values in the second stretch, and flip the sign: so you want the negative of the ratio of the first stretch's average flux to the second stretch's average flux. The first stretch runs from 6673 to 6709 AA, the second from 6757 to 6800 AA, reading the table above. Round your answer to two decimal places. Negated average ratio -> -0.97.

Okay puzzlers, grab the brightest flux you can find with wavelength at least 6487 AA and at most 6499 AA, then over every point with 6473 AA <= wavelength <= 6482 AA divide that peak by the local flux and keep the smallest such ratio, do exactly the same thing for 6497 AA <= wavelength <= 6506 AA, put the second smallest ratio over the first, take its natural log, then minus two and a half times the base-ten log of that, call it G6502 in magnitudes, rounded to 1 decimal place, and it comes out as 2.4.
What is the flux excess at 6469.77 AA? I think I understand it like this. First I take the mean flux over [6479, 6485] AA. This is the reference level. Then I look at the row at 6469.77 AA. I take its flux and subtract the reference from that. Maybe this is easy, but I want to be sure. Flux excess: -0.5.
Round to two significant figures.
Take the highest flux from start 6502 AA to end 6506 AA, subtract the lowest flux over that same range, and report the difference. 0.70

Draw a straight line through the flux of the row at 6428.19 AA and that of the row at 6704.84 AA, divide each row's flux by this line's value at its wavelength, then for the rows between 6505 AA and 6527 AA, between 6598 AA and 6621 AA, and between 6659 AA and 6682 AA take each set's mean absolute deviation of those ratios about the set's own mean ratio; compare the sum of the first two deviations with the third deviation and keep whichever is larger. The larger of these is 0.061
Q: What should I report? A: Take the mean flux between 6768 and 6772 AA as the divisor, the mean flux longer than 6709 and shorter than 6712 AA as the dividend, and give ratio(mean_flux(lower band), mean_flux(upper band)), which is 0.80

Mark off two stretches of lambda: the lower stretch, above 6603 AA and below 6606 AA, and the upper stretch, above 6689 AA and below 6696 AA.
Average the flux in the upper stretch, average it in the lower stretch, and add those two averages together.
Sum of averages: 27.4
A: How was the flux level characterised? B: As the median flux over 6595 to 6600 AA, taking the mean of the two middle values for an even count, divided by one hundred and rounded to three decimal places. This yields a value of 0.134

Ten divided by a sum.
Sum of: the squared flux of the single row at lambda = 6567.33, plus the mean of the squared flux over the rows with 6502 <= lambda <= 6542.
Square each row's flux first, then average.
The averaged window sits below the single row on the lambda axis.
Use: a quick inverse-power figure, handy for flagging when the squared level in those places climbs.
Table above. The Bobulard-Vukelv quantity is 0.0271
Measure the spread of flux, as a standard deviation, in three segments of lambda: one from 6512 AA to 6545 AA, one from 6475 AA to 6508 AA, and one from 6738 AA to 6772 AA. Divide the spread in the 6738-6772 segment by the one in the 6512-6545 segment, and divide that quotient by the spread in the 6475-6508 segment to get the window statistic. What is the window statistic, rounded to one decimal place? 2.2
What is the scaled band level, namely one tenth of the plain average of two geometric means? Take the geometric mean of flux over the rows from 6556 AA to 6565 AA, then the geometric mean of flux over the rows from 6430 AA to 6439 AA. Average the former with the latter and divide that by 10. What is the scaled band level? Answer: 1.334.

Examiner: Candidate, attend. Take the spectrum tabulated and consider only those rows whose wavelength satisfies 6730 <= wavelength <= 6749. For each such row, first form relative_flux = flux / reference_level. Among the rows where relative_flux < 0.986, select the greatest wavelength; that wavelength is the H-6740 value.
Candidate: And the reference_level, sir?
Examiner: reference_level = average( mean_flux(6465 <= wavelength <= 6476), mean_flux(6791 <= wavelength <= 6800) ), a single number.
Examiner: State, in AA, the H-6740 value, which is 6746.66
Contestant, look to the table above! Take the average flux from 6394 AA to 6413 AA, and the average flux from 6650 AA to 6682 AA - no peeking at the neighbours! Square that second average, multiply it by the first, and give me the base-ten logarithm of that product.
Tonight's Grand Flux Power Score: 3.36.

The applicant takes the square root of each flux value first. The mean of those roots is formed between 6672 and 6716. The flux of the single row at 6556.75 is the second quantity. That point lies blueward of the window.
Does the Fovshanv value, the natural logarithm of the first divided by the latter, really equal -1.36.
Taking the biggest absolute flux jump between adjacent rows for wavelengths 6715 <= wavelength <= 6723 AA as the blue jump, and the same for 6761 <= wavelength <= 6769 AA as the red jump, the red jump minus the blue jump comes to -0.70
